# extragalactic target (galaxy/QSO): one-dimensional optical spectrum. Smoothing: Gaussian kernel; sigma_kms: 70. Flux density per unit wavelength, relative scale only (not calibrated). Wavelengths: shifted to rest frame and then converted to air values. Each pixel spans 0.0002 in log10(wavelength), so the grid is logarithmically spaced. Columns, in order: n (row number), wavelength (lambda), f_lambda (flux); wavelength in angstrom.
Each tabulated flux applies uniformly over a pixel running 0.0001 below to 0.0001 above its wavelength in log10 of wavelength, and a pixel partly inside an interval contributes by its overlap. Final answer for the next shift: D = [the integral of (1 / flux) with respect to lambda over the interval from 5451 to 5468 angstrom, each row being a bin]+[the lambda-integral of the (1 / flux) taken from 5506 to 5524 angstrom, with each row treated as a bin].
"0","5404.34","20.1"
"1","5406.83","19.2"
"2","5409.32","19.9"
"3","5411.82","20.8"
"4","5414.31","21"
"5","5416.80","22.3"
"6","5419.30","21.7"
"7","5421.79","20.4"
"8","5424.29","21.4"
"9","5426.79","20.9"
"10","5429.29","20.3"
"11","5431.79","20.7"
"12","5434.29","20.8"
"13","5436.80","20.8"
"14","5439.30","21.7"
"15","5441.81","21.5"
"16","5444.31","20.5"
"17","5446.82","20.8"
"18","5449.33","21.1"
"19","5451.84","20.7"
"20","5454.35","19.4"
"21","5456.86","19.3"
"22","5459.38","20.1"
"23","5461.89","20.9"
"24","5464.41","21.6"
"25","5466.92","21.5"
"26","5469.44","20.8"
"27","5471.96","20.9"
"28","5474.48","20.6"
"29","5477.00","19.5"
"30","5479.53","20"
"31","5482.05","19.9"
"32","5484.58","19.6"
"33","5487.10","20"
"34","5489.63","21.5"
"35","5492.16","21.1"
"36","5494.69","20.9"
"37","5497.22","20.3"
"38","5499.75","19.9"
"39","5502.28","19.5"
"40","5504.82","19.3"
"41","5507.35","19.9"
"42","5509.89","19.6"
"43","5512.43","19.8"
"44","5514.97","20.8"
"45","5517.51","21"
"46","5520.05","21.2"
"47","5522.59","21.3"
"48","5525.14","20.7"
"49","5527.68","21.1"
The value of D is 1.71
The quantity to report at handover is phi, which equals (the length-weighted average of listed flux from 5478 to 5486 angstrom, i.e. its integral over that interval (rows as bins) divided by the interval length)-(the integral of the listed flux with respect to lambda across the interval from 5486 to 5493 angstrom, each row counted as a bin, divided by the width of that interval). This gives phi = -1.04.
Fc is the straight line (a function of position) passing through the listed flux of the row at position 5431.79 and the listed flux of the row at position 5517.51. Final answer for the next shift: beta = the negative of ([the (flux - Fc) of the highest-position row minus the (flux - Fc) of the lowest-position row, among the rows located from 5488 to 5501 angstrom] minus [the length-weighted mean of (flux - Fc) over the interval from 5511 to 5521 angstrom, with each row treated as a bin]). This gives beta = 1.3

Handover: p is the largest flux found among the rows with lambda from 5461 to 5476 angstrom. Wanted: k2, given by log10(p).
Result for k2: 1.33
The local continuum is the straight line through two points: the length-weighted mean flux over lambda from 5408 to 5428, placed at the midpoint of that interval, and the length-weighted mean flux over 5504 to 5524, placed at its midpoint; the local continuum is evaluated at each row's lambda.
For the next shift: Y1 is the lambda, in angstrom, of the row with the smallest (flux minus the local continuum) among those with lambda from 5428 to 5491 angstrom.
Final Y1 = 5456.86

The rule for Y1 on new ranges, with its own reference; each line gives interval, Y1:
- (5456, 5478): 5456.86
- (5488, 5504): 5502.28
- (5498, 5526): 5504.82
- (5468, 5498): 5477.00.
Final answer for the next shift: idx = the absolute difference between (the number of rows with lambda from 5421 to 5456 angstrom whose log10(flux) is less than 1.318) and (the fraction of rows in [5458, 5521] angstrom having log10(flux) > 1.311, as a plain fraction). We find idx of 6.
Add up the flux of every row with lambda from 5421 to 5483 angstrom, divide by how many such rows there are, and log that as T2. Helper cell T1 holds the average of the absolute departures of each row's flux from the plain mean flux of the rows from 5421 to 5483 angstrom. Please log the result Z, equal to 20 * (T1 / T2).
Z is 0.50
